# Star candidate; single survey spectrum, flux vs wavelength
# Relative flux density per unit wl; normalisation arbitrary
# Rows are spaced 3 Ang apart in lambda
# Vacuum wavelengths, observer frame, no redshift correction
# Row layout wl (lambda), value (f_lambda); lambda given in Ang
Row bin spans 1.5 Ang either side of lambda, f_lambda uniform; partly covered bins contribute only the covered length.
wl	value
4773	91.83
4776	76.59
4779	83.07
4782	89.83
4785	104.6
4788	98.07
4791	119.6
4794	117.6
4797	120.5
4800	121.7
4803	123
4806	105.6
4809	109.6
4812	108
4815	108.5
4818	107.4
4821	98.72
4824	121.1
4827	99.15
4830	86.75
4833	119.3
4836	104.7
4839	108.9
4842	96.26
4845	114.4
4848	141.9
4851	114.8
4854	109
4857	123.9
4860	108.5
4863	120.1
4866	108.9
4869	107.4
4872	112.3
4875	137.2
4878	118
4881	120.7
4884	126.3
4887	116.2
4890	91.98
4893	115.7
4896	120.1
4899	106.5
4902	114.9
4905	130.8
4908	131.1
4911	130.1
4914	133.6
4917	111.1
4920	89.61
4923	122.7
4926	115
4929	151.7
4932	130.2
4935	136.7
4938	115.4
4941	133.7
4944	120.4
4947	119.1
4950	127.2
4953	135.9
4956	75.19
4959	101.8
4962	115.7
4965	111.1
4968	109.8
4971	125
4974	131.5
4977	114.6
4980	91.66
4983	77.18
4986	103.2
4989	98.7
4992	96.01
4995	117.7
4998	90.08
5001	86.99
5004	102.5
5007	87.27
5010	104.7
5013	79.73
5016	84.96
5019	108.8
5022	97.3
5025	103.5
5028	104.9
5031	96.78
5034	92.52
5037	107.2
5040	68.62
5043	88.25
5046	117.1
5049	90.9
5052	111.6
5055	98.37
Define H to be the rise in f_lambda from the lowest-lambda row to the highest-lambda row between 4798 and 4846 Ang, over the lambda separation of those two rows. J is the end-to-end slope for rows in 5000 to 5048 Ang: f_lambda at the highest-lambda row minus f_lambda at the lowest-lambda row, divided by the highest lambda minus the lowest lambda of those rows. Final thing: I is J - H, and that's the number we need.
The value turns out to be 0.8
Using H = -0.2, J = 0.7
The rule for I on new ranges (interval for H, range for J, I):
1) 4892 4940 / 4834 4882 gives 0.4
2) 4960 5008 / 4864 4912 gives 1.1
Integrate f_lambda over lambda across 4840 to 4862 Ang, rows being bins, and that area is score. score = 2541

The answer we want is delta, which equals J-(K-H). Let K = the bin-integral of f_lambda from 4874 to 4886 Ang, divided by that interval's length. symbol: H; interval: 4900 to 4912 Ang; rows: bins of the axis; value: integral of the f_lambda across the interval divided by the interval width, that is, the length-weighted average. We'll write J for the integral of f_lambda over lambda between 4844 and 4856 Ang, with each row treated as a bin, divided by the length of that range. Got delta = 121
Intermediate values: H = 126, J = 120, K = 125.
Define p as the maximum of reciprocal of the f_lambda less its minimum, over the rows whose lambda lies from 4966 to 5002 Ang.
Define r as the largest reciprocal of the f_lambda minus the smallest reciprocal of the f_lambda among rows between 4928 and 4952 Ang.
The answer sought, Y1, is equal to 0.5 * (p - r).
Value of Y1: 0.0016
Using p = 0.0054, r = 0.0021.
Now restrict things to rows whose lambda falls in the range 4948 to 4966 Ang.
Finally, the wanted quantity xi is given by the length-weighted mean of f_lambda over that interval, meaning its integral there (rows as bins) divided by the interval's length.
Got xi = 111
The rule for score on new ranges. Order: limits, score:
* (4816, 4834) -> 1892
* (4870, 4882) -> 1458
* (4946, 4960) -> 1567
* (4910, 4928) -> 2117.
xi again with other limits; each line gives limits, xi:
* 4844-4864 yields 119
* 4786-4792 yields 108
